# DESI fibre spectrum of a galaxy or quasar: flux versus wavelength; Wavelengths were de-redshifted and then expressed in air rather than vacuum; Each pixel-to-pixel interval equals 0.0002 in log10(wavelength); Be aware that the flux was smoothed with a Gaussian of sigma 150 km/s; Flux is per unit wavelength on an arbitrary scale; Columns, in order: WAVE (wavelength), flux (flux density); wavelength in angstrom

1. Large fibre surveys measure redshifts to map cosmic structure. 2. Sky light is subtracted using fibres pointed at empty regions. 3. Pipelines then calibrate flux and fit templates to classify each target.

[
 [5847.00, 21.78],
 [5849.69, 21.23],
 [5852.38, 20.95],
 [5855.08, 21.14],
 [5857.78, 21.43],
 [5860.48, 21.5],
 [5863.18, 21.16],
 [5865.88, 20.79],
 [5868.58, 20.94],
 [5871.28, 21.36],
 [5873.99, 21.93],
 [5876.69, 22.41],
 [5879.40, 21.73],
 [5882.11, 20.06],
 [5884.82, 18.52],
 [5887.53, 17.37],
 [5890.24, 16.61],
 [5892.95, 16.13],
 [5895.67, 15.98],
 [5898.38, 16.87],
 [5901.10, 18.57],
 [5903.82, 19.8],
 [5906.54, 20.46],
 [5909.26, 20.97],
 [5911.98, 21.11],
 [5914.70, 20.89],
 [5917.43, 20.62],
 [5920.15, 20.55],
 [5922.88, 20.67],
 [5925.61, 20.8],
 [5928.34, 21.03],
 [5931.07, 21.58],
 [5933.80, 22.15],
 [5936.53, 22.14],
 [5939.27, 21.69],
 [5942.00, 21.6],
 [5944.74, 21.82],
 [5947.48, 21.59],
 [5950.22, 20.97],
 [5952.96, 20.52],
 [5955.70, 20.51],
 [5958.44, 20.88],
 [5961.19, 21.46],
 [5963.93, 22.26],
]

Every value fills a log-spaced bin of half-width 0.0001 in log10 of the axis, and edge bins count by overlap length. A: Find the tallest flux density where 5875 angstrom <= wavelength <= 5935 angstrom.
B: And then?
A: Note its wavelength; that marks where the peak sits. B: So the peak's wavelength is 5876.69 angstrom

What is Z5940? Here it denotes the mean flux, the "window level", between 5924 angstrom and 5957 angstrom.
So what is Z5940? 21.4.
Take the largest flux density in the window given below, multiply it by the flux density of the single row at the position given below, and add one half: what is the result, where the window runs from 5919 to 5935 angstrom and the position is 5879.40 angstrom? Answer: 482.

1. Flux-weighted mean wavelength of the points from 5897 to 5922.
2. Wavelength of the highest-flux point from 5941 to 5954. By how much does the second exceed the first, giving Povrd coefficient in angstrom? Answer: 35.1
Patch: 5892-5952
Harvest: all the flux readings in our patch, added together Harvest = 448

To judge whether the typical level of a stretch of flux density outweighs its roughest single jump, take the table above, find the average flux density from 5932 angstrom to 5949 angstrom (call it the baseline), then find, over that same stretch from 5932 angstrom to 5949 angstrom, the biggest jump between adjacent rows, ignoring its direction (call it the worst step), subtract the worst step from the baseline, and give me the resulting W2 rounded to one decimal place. 21.4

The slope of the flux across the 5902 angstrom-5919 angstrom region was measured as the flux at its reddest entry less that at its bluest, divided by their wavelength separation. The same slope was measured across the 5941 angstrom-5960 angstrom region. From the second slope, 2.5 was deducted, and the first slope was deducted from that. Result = -2.60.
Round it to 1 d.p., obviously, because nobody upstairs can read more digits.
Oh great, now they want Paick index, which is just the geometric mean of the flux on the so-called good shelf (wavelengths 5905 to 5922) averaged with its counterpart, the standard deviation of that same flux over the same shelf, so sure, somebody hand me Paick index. 10.5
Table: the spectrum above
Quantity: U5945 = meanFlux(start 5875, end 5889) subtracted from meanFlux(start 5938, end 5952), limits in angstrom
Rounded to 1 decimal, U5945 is 1.5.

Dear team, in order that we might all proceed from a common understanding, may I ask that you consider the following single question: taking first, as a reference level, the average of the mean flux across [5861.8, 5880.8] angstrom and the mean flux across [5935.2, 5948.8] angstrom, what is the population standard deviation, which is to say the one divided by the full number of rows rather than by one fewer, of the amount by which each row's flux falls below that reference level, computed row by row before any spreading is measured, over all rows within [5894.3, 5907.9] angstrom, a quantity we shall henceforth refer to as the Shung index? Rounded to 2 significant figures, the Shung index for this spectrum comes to 1.7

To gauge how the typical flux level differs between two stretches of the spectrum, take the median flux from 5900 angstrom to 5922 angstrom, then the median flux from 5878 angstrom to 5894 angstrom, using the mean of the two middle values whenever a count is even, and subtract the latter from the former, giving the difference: 2.6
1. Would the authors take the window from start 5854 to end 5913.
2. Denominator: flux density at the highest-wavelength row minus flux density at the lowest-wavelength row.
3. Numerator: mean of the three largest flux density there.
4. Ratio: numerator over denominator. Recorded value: -734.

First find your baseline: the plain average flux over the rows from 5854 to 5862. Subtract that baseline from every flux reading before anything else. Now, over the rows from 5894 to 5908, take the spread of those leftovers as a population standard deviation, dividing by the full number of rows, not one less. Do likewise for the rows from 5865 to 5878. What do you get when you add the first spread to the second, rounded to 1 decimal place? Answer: 2.3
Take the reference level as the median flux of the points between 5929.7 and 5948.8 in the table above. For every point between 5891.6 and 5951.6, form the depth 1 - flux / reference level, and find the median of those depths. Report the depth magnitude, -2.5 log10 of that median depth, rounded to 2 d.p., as 3.64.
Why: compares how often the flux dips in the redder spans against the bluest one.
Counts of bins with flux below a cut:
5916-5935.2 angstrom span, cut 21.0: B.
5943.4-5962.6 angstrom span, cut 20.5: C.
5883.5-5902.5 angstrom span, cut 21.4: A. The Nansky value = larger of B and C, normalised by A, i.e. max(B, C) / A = 0.6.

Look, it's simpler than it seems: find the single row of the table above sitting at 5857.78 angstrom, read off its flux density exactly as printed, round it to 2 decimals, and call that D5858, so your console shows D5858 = 21.43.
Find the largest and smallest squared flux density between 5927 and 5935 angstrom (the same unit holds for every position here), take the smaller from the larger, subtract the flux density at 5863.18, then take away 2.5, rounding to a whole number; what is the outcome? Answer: 25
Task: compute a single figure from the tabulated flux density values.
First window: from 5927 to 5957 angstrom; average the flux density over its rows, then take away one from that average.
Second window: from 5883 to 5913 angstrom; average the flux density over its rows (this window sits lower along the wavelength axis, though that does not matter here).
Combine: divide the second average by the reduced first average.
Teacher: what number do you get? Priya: 0.90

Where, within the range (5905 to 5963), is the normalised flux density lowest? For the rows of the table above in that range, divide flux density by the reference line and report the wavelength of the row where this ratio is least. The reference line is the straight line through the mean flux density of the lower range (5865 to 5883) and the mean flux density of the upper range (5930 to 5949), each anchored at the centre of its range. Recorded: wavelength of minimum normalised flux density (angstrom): 5955.70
